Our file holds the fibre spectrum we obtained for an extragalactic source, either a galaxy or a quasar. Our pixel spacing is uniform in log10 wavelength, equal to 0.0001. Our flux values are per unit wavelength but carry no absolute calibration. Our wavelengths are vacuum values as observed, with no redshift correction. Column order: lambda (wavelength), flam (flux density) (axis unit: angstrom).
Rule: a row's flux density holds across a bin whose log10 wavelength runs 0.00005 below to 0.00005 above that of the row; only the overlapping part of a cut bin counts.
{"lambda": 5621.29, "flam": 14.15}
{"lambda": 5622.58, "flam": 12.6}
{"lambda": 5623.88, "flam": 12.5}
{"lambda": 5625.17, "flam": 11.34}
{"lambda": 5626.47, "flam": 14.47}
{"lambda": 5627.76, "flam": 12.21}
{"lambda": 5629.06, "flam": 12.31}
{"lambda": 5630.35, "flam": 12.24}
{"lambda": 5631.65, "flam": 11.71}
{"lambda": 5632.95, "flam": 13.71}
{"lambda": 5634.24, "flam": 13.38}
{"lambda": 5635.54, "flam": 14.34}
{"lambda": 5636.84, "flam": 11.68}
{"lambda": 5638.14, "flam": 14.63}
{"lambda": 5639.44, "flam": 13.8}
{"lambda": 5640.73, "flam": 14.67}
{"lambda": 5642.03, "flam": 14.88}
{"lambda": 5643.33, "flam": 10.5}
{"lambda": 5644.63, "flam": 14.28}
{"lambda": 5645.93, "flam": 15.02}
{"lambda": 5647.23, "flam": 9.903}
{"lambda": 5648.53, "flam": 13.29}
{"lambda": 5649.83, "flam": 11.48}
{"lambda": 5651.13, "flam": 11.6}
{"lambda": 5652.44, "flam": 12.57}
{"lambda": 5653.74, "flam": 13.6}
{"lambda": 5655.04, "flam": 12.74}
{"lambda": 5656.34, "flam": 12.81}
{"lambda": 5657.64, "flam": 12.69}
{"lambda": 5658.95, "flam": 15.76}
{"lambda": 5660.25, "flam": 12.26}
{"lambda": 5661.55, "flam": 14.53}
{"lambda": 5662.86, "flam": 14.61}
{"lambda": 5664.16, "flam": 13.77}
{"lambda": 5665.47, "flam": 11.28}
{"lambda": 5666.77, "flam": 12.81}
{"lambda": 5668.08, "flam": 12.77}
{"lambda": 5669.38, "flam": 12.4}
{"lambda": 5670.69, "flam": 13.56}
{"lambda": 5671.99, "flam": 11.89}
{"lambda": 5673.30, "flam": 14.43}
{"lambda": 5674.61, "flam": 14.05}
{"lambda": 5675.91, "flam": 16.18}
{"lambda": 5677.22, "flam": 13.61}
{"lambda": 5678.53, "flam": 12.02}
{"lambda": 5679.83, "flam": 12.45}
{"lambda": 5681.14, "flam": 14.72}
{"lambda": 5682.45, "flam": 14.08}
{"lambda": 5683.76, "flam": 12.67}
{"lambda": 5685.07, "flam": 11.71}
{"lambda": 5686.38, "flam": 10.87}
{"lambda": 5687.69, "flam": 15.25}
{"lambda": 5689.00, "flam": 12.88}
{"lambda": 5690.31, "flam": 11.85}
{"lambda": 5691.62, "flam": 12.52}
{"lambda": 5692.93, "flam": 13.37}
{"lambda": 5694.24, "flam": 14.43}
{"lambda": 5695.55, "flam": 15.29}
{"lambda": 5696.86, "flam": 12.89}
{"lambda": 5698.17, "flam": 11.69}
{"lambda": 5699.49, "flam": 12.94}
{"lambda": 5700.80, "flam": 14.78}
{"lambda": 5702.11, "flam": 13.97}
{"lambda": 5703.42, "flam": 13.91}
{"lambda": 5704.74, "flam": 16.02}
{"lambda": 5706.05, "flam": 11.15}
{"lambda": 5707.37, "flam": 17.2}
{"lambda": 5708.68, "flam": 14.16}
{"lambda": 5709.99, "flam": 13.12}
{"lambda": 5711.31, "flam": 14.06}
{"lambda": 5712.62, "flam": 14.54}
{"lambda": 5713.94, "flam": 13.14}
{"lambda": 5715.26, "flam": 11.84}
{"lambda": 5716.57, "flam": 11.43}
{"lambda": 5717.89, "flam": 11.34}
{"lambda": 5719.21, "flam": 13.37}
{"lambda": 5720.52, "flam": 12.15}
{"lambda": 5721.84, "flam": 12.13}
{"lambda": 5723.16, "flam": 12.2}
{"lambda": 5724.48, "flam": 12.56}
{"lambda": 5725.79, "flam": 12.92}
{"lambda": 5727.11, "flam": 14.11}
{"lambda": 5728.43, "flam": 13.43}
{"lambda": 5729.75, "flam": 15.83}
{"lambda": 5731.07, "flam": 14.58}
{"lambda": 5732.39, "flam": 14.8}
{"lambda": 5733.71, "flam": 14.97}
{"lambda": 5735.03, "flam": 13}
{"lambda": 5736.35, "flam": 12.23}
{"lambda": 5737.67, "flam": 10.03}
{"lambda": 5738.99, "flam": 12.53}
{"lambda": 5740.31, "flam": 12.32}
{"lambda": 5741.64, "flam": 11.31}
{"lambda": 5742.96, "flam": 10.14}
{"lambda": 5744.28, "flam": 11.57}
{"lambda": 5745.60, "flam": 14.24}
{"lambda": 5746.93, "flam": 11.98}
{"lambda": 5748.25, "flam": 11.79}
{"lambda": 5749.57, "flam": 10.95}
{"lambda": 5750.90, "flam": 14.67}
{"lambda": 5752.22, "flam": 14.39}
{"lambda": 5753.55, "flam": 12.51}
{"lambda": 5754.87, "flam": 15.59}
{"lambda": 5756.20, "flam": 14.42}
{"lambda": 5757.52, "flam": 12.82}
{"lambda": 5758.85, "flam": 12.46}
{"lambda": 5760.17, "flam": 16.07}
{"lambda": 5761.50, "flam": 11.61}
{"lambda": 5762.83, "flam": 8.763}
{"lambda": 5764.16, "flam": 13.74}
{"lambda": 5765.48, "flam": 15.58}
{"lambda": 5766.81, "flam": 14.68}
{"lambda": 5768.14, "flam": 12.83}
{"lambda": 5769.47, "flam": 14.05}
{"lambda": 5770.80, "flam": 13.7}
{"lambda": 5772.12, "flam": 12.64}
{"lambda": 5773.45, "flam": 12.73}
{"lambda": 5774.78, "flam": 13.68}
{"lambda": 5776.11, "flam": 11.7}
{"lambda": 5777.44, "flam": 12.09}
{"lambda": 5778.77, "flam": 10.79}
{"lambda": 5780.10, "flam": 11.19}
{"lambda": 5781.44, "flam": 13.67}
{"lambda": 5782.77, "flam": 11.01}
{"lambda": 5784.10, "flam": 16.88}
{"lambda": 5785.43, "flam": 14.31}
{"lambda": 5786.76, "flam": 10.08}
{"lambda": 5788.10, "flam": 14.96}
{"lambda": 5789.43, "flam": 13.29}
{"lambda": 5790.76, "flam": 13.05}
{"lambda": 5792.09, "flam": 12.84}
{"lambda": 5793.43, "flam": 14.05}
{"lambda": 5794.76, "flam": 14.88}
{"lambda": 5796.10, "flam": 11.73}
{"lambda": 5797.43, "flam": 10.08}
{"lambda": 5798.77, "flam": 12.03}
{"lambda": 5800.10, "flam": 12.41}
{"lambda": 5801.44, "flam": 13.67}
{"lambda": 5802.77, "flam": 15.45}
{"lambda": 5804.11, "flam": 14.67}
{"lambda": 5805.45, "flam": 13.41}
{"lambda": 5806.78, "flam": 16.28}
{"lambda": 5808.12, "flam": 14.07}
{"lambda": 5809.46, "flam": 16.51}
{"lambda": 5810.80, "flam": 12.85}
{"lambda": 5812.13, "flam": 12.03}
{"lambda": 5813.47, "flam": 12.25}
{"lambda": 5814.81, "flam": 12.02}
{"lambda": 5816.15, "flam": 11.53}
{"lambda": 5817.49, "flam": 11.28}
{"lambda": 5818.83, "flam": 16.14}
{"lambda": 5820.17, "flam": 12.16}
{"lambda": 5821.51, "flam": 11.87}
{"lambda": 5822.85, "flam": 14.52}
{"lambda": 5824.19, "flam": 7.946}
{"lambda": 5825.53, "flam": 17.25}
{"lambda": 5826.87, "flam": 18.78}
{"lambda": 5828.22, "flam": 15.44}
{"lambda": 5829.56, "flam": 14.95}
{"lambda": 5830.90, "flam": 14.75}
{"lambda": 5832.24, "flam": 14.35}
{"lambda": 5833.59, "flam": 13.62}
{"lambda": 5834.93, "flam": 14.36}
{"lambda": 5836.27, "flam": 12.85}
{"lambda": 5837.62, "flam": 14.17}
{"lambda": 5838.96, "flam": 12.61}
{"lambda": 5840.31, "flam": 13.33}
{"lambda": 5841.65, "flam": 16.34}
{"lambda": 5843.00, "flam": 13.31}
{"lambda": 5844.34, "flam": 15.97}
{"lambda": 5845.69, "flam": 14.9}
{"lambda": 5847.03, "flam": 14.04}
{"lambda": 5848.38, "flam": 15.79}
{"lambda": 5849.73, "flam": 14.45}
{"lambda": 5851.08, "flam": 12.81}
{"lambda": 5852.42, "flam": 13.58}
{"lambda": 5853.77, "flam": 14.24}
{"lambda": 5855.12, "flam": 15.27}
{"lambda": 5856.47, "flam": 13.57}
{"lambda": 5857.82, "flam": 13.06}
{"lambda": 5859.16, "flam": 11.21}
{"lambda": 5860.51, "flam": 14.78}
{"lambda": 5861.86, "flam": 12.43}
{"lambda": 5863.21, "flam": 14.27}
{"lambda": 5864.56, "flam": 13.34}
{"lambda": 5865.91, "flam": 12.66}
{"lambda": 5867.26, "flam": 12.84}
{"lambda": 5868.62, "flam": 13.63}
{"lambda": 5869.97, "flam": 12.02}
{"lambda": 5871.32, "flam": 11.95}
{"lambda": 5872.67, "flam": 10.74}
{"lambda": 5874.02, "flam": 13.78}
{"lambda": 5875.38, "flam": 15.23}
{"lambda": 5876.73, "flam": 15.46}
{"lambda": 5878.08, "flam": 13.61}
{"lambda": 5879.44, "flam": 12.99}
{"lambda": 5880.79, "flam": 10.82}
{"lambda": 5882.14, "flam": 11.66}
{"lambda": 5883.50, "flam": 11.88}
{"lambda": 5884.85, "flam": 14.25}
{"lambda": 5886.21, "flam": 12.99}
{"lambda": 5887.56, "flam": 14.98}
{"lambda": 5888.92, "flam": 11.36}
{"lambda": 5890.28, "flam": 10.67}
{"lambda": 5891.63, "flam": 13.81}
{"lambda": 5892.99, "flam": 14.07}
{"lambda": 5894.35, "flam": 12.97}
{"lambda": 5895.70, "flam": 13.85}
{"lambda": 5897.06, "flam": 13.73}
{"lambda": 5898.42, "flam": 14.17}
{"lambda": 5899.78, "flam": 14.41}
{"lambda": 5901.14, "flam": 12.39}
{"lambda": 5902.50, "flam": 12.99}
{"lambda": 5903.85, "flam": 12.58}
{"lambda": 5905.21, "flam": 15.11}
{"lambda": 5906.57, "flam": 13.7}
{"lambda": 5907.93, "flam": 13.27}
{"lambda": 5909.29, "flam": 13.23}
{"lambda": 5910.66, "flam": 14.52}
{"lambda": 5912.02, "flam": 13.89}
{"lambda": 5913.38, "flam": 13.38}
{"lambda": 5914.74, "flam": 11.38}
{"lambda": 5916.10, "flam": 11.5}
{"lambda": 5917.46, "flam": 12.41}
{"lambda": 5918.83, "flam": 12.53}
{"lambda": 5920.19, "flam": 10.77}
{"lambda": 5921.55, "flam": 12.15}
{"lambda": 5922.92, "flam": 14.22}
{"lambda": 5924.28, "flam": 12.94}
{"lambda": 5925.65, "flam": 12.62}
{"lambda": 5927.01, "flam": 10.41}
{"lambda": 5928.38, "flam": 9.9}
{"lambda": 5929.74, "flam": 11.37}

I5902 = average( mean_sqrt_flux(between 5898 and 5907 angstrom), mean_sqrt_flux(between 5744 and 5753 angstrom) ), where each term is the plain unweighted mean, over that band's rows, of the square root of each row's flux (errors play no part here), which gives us 3.63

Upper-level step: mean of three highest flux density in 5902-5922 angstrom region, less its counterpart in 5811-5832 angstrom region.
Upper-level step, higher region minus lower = -2.9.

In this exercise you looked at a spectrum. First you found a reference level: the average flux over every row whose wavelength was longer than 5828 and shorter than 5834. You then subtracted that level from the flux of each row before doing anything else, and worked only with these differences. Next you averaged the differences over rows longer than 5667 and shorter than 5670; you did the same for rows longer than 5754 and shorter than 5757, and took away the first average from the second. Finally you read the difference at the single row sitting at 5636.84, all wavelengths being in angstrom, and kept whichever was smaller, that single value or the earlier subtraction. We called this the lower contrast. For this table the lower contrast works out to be -2.9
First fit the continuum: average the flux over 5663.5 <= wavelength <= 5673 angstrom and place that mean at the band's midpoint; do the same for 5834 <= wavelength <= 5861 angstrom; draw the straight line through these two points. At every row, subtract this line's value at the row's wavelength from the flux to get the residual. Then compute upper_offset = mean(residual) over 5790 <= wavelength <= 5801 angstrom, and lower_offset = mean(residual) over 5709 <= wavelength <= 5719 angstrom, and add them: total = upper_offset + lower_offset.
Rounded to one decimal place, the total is -1.2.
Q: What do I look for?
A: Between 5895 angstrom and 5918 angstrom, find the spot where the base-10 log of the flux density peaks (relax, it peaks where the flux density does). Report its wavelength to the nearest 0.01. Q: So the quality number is 5905.21 angstrom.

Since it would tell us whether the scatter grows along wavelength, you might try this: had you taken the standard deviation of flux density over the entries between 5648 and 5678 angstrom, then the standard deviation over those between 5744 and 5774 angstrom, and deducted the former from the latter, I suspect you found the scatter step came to 0.4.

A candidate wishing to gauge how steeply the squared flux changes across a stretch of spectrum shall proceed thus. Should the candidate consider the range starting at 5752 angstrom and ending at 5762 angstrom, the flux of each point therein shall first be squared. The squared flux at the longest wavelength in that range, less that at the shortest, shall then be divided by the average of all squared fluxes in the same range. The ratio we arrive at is -0.38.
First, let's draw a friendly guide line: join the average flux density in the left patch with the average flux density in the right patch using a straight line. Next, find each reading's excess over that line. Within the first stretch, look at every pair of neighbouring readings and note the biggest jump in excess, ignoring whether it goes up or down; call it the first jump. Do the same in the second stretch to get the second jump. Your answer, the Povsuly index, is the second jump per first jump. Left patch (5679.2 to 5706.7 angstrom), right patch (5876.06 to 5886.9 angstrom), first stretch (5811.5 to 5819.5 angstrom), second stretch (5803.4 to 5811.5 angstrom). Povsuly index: 0.75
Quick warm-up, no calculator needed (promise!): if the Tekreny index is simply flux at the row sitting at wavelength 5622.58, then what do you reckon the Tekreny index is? 12.6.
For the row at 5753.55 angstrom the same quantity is 12.51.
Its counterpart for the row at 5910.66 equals 14.52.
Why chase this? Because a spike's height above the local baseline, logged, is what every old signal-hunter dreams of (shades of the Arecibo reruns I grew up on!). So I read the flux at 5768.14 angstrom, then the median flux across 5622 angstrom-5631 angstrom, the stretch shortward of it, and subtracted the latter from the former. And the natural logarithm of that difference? -0.65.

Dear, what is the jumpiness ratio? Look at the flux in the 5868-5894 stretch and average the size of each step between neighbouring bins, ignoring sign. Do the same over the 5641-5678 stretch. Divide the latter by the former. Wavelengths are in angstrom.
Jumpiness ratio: 1.2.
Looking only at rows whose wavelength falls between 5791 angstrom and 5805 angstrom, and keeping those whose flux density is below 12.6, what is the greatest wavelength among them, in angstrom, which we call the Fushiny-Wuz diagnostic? 5800.10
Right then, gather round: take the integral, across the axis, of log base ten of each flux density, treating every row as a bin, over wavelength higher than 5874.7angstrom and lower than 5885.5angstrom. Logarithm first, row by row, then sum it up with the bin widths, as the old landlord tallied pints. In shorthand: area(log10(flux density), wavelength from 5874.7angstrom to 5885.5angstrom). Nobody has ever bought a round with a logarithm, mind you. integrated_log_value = 12.1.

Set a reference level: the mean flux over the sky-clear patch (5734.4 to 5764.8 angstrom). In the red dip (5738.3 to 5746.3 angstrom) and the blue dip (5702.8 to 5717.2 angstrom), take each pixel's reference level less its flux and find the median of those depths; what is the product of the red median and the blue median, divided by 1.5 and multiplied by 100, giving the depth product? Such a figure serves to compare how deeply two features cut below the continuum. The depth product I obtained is -56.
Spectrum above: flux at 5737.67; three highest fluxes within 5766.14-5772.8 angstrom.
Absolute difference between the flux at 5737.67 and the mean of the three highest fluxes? 4.1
